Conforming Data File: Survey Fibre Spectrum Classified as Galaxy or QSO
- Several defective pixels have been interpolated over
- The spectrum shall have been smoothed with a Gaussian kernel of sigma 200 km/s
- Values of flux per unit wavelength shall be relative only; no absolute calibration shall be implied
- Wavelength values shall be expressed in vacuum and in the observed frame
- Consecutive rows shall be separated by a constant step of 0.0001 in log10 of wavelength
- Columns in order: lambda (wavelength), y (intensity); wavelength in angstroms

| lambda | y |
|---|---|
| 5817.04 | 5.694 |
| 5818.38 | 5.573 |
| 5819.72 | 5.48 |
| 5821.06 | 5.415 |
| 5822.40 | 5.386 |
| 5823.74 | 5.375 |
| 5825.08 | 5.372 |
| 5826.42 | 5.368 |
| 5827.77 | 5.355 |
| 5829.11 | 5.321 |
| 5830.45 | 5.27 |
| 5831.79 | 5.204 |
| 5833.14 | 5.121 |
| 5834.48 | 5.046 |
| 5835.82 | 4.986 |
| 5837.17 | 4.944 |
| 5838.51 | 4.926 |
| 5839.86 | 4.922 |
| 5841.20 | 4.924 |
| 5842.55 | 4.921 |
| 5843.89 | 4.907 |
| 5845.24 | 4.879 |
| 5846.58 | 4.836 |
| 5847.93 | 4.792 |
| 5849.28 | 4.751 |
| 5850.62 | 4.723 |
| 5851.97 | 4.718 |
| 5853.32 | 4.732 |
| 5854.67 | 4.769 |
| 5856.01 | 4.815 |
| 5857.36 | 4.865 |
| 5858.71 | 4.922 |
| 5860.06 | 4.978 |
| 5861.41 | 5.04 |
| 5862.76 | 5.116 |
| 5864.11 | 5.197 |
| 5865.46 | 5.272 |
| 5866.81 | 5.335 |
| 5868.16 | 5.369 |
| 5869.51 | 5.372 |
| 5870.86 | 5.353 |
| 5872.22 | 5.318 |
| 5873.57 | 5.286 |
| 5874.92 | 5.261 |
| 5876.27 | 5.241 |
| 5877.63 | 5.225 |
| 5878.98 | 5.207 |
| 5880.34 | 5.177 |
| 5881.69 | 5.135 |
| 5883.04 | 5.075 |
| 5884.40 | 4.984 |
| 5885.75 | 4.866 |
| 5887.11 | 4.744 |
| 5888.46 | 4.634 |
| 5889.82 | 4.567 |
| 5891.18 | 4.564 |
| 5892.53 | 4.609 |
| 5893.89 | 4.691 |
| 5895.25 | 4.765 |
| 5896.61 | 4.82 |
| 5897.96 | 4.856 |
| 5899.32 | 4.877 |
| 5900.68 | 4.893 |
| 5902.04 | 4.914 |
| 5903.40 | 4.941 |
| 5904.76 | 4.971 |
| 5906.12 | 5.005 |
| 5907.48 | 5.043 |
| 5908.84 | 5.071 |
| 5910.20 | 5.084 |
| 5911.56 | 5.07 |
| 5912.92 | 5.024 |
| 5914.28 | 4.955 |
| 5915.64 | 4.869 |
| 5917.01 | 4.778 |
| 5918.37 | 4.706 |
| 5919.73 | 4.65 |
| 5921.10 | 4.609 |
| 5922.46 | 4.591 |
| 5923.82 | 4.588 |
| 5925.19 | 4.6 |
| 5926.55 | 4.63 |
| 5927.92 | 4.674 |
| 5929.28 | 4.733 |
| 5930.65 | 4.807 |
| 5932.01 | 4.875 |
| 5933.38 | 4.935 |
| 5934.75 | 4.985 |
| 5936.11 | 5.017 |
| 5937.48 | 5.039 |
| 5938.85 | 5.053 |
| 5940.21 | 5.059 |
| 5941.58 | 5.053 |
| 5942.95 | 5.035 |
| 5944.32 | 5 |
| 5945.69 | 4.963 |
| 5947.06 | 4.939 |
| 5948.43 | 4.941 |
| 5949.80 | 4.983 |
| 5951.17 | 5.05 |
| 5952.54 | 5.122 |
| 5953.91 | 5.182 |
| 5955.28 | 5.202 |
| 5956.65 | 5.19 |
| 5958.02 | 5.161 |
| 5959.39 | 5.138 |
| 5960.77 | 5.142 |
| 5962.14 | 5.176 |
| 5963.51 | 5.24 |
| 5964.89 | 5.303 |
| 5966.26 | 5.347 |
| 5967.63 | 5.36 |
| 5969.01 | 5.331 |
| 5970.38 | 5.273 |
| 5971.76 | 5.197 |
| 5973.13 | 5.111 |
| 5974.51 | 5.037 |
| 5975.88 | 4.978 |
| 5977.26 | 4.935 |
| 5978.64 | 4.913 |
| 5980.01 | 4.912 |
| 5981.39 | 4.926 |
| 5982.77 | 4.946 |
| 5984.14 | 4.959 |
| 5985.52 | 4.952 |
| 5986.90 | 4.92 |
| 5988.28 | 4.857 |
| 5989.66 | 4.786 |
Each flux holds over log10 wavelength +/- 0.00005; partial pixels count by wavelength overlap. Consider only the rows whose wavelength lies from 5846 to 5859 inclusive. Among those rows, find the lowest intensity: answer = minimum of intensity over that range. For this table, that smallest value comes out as 4.718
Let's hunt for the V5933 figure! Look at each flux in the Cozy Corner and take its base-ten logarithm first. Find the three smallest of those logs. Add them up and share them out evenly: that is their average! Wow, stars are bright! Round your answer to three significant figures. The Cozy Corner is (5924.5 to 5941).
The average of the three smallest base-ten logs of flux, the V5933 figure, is 0.666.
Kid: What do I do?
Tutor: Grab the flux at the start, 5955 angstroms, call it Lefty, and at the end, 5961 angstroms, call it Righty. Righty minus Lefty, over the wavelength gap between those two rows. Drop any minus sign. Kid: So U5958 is 0.01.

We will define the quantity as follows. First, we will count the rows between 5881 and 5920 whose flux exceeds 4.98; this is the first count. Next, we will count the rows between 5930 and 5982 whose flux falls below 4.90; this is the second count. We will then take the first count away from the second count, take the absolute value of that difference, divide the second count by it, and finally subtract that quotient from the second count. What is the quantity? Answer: 1.7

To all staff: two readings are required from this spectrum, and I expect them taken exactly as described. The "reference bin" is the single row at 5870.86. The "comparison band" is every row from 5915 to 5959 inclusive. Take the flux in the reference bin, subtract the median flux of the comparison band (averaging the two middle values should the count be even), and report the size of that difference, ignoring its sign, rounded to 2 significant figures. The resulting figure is 0.40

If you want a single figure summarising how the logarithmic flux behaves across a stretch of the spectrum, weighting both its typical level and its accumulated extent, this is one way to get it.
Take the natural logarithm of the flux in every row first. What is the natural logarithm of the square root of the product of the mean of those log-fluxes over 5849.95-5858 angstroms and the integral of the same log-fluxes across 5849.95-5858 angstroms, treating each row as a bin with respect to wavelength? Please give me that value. 1.49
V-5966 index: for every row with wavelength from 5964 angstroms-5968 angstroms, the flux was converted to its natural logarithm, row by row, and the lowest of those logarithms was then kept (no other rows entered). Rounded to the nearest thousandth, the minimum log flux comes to 1.668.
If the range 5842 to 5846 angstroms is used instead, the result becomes 1.585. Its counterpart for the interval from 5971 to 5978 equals 1.596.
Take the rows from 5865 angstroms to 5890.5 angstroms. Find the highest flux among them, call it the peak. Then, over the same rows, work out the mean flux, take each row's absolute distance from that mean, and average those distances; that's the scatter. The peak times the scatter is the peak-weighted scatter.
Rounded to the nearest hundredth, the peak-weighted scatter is 1.07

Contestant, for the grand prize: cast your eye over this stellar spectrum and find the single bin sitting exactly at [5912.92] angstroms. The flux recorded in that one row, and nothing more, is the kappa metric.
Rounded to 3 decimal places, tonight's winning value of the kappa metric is 5.024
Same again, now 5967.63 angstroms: 5.360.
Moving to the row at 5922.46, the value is 4.591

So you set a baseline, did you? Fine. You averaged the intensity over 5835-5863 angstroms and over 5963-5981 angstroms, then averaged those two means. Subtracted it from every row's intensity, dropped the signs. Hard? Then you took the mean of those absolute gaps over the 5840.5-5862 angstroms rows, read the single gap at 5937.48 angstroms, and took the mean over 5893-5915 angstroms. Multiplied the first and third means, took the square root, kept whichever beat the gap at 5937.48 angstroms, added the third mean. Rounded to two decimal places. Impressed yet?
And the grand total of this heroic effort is 0.24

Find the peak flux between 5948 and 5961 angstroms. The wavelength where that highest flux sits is 5955.28 angstroms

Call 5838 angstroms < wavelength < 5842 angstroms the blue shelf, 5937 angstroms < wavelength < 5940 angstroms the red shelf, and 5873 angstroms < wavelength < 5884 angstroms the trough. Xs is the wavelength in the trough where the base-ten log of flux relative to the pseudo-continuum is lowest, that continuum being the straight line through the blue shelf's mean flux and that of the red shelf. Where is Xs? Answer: 5883.04 angstroms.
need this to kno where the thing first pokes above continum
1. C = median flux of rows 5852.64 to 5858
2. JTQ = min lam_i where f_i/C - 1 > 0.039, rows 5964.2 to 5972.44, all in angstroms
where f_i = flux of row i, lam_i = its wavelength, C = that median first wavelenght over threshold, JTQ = 5964.89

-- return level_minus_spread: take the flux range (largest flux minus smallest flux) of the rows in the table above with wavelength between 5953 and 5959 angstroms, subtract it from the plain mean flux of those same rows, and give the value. 5.14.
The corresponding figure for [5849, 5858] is 4.62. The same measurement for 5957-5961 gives 5.12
